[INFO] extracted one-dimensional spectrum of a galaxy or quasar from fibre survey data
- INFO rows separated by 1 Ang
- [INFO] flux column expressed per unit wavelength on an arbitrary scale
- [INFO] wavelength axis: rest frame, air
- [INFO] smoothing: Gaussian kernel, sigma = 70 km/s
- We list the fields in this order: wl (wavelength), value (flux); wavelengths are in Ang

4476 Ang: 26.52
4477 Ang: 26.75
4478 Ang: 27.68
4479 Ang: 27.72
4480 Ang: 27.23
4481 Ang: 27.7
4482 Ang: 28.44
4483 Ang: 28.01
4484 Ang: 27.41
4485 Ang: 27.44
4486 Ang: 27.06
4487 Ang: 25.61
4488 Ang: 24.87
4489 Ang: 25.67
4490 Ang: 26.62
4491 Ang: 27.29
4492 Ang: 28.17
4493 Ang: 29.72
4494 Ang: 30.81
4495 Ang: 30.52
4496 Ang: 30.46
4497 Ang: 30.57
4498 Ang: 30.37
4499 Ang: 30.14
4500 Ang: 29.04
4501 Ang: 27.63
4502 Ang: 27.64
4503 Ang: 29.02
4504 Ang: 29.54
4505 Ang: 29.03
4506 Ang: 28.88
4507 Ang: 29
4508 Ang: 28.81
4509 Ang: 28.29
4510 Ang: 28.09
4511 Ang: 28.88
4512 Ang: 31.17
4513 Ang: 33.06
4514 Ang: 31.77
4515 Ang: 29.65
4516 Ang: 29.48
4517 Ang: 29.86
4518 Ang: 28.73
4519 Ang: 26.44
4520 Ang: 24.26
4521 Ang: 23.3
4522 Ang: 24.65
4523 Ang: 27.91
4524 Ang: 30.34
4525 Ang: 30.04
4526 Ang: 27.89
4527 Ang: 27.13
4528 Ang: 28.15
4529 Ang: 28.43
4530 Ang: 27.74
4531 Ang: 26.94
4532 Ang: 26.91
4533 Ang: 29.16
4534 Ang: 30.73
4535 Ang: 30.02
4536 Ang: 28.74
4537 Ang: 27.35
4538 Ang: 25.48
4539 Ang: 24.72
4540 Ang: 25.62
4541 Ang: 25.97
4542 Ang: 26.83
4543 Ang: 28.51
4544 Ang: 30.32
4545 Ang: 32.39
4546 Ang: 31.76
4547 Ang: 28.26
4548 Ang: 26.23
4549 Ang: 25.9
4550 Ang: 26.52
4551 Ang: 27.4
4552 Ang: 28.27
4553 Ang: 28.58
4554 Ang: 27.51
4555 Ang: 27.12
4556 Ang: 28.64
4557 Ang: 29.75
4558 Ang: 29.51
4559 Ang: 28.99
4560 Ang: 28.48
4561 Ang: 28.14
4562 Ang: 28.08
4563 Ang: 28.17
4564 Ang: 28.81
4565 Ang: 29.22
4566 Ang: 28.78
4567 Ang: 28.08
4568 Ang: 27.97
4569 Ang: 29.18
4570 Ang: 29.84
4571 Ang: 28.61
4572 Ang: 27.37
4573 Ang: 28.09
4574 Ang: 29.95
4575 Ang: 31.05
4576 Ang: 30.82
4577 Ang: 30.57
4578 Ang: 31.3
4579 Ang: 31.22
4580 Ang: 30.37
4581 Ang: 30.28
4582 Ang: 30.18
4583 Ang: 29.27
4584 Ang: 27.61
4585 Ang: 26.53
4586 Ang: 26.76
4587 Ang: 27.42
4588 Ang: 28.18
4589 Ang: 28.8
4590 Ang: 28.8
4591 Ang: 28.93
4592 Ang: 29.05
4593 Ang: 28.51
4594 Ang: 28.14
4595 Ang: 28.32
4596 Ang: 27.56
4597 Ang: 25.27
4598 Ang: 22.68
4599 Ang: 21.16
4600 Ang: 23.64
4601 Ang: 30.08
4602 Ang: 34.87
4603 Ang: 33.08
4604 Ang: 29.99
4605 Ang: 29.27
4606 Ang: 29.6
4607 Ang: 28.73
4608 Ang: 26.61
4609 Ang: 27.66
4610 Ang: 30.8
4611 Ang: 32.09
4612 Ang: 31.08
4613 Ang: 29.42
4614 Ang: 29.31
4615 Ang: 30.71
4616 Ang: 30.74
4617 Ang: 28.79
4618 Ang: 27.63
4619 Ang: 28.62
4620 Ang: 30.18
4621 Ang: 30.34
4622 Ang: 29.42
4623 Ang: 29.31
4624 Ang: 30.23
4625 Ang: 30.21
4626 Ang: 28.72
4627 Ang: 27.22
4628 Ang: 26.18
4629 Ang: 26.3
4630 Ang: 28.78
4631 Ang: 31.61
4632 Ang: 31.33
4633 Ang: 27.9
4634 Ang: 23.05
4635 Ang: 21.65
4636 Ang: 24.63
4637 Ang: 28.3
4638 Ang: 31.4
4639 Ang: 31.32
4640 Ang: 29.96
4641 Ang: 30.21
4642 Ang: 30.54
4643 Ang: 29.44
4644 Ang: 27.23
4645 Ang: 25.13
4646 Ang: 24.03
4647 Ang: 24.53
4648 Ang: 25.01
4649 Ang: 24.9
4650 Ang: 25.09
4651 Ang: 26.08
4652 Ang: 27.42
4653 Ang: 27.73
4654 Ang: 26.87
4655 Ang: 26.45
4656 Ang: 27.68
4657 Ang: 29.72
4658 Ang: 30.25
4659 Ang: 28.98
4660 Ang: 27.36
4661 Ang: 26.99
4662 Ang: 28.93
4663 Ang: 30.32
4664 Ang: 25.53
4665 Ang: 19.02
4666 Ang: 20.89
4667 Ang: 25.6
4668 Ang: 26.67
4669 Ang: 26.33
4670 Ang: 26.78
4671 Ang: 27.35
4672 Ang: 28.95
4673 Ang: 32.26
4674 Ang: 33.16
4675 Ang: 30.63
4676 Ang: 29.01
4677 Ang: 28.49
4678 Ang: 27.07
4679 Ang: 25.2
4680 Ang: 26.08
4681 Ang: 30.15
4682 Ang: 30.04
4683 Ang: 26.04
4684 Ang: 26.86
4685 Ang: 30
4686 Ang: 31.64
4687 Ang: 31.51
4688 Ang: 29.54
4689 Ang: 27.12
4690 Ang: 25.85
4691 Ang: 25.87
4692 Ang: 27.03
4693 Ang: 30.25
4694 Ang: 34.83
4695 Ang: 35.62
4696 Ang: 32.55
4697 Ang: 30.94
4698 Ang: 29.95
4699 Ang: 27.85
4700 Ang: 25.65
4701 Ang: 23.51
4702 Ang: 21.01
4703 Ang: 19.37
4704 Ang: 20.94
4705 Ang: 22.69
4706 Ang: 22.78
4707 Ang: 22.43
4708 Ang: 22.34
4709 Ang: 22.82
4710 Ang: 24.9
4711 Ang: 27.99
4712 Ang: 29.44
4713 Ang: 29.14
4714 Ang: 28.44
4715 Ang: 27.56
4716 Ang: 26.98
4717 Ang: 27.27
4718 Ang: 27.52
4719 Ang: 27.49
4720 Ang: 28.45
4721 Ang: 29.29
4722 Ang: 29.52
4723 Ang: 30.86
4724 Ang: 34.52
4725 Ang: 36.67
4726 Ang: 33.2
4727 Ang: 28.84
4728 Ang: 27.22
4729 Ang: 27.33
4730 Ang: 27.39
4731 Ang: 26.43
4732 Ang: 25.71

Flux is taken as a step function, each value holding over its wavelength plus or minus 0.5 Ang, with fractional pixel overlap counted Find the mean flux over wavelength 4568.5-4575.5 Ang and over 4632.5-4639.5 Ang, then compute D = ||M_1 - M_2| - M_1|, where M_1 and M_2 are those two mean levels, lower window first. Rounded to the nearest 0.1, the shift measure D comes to 26.9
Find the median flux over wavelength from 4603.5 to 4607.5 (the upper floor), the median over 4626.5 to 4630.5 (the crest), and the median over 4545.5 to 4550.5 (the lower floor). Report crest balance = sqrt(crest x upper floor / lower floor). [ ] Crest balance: 5.45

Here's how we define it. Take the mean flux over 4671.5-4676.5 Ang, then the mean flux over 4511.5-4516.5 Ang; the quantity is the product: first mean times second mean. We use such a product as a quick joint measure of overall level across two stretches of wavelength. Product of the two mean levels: 956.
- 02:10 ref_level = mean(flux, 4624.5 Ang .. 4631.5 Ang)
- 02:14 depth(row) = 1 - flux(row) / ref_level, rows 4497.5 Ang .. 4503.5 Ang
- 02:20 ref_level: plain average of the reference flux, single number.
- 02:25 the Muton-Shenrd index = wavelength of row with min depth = 4498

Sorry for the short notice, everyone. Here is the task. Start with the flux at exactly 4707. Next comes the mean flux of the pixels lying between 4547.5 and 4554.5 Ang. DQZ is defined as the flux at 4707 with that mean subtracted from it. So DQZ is -4.8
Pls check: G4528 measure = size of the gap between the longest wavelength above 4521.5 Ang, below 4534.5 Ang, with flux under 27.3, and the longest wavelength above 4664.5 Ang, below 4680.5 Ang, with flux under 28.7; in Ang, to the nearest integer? 148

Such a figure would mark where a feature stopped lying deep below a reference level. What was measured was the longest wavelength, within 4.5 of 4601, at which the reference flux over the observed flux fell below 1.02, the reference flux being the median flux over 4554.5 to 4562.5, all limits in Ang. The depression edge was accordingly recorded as 4605 Ang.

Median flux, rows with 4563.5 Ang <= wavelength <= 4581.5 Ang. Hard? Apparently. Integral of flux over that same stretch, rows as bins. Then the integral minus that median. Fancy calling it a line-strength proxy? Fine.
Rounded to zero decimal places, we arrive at 502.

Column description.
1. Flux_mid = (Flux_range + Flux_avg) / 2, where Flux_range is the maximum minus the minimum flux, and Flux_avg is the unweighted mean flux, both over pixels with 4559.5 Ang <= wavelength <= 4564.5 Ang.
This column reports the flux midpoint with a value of 14.5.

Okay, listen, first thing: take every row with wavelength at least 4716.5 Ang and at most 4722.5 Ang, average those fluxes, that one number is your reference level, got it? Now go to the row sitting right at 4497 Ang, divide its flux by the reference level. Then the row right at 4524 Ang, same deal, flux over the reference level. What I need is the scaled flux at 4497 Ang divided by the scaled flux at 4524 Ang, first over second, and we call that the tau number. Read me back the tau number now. 1.01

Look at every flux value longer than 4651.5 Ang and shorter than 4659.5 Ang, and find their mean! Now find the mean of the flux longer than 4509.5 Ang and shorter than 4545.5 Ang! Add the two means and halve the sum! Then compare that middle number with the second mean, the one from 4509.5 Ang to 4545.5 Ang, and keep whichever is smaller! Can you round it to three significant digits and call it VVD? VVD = 28.2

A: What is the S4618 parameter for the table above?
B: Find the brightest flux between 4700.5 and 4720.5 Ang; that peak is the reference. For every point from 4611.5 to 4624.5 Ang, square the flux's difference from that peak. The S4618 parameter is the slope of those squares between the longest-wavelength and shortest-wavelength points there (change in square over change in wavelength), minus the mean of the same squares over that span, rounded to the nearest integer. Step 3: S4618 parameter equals -1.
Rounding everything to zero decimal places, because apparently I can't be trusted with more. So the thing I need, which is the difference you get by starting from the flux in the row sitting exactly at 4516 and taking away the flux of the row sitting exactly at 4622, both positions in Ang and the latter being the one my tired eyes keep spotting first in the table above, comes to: 0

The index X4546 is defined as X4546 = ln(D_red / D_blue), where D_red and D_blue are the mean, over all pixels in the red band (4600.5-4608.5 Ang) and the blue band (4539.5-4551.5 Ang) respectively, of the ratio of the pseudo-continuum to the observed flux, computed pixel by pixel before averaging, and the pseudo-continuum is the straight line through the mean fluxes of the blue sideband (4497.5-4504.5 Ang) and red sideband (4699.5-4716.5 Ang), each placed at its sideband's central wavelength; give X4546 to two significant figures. -0.13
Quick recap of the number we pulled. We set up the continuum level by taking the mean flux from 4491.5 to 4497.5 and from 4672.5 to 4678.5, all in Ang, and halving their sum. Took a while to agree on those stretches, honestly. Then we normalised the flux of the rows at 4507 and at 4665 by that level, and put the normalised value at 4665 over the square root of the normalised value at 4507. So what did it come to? 0.64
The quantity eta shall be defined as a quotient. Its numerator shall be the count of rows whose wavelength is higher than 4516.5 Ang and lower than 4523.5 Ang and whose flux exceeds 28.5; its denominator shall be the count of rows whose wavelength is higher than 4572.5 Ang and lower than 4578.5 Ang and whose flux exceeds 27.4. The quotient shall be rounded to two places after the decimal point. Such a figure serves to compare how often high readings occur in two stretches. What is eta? 0.33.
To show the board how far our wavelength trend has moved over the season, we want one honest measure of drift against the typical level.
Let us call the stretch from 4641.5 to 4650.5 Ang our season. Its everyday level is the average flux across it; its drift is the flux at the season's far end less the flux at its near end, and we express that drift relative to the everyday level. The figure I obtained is -0.21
